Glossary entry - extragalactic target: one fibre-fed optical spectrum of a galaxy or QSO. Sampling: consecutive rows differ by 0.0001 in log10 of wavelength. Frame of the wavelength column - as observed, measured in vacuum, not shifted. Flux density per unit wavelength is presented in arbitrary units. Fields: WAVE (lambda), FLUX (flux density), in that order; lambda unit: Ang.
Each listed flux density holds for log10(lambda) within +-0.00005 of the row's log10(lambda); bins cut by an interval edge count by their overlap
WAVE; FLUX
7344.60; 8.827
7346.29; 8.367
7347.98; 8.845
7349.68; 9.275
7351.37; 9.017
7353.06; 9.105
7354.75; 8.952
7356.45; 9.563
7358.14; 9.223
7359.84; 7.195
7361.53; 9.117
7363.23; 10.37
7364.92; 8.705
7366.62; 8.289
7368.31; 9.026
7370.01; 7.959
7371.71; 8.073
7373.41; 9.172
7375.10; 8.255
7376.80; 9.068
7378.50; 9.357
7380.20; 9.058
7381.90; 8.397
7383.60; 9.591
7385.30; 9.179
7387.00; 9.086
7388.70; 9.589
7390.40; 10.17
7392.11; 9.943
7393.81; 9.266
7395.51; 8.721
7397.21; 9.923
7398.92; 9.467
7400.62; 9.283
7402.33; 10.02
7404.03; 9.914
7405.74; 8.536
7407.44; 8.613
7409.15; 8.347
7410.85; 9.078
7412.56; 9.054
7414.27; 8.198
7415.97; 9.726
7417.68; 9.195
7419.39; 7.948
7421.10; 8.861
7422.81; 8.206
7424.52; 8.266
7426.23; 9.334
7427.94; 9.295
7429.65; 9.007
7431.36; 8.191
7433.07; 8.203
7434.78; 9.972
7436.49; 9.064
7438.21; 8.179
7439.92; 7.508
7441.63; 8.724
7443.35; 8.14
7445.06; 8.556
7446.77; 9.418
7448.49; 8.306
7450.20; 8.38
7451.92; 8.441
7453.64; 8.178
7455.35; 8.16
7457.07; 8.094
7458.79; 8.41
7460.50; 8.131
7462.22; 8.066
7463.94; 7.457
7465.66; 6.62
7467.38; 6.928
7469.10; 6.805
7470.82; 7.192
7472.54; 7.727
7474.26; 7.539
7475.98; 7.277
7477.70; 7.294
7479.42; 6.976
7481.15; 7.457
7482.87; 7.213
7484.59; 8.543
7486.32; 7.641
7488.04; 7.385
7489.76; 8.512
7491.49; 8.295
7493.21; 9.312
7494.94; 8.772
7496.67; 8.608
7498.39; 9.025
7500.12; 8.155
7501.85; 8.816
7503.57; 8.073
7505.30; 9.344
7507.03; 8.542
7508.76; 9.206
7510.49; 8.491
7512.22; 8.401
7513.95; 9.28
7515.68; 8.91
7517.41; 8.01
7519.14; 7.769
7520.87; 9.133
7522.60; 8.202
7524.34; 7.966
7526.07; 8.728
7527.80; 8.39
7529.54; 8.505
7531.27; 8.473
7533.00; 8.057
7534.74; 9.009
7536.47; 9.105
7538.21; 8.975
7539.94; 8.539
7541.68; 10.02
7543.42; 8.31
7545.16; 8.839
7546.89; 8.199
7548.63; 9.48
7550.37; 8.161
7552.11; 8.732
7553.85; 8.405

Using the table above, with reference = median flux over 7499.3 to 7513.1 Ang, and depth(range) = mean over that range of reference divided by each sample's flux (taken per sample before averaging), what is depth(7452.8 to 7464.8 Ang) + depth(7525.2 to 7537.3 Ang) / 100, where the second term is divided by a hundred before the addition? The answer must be 1.07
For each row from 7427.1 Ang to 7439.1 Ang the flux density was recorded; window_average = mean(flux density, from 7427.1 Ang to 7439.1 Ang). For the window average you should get 8.8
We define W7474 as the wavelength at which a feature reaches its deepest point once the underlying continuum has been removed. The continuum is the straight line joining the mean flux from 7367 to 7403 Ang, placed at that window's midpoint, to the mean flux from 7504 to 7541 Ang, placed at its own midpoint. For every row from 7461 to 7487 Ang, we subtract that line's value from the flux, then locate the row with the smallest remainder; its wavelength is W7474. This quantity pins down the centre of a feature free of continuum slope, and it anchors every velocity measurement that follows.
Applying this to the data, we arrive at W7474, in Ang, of 7465.66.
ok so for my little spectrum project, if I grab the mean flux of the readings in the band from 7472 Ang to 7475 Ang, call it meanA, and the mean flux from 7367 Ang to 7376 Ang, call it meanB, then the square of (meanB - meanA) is 0.75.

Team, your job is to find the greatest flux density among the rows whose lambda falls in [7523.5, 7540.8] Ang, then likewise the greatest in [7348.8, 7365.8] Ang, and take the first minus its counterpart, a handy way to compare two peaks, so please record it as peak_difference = -1.3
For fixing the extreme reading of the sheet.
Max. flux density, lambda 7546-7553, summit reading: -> 9.48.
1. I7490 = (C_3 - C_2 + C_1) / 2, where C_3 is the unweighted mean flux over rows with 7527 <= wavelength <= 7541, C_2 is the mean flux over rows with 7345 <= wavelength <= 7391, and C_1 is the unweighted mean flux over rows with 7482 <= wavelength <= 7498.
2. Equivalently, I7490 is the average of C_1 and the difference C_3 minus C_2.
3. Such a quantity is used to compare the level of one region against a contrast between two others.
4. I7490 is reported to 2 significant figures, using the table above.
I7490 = 4.0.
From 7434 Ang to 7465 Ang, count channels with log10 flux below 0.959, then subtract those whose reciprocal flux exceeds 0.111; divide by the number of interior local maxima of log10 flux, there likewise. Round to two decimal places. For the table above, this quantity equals 0.25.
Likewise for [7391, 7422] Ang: 0.40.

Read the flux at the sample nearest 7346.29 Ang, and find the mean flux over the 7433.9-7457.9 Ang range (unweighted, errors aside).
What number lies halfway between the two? 8.4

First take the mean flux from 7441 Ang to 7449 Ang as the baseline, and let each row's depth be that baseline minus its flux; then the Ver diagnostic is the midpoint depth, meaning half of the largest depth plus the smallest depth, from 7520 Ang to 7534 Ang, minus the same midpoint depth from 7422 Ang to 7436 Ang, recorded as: 0.5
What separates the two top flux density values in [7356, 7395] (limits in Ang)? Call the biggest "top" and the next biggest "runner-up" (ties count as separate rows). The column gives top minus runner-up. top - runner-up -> 0.20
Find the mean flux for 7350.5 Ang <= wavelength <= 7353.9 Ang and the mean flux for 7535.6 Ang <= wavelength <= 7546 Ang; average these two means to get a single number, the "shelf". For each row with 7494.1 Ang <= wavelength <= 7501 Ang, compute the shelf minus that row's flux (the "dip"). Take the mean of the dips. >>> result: 0.4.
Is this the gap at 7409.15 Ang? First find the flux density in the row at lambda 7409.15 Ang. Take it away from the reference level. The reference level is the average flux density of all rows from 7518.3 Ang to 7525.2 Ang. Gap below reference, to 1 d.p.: -0.1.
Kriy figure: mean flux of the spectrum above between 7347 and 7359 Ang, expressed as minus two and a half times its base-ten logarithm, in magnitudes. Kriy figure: -2.40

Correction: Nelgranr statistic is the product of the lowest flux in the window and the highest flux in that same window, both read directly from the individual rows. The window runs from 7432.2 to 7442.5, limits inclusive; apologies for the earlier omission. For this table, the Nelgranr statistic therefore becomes 75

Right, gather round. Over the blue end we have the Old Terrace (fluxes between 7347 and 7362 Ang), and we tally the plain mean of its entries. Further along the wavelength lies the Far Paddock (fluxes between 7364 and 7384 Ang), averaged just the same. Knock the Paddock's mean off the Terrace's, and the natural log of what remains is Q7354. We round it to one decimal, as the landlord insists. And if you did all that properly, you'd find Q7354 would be -1.7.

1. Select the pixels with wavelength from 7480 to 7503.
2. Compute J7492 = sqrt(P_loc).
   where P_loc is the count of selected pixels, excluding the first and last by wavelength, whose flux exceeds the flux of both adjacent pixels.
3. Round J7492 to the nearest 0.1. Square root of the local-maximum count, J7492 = 2.0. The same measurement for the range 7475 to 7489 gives 1.7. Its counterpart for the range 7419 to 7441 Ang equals 1.7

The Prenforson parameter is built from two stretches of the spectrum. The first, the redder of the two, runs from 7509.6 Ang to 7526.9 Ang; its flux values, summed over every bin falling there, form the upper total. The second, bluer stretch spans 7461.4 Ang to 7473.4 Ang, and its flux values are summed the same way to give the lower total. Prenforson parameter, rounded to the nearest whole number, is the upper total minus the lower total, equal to 34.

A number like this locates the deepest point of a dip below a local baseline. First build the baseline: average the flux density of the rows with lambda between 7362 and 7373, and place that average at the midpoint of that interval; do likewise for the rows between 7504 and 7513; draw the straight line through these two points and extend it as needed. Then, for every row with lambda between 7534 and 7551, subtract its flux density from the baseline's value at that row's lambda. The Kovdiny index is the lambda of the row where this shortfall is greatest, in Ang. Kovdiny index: 7550.37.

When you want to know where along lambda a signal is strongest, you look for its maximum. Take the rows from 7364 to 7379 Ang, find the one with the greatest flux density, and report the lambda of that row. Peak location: 7378.50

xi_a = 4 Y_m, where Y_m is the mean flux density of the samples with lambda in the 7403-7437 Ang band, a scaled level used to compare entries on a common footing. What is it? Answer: 35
